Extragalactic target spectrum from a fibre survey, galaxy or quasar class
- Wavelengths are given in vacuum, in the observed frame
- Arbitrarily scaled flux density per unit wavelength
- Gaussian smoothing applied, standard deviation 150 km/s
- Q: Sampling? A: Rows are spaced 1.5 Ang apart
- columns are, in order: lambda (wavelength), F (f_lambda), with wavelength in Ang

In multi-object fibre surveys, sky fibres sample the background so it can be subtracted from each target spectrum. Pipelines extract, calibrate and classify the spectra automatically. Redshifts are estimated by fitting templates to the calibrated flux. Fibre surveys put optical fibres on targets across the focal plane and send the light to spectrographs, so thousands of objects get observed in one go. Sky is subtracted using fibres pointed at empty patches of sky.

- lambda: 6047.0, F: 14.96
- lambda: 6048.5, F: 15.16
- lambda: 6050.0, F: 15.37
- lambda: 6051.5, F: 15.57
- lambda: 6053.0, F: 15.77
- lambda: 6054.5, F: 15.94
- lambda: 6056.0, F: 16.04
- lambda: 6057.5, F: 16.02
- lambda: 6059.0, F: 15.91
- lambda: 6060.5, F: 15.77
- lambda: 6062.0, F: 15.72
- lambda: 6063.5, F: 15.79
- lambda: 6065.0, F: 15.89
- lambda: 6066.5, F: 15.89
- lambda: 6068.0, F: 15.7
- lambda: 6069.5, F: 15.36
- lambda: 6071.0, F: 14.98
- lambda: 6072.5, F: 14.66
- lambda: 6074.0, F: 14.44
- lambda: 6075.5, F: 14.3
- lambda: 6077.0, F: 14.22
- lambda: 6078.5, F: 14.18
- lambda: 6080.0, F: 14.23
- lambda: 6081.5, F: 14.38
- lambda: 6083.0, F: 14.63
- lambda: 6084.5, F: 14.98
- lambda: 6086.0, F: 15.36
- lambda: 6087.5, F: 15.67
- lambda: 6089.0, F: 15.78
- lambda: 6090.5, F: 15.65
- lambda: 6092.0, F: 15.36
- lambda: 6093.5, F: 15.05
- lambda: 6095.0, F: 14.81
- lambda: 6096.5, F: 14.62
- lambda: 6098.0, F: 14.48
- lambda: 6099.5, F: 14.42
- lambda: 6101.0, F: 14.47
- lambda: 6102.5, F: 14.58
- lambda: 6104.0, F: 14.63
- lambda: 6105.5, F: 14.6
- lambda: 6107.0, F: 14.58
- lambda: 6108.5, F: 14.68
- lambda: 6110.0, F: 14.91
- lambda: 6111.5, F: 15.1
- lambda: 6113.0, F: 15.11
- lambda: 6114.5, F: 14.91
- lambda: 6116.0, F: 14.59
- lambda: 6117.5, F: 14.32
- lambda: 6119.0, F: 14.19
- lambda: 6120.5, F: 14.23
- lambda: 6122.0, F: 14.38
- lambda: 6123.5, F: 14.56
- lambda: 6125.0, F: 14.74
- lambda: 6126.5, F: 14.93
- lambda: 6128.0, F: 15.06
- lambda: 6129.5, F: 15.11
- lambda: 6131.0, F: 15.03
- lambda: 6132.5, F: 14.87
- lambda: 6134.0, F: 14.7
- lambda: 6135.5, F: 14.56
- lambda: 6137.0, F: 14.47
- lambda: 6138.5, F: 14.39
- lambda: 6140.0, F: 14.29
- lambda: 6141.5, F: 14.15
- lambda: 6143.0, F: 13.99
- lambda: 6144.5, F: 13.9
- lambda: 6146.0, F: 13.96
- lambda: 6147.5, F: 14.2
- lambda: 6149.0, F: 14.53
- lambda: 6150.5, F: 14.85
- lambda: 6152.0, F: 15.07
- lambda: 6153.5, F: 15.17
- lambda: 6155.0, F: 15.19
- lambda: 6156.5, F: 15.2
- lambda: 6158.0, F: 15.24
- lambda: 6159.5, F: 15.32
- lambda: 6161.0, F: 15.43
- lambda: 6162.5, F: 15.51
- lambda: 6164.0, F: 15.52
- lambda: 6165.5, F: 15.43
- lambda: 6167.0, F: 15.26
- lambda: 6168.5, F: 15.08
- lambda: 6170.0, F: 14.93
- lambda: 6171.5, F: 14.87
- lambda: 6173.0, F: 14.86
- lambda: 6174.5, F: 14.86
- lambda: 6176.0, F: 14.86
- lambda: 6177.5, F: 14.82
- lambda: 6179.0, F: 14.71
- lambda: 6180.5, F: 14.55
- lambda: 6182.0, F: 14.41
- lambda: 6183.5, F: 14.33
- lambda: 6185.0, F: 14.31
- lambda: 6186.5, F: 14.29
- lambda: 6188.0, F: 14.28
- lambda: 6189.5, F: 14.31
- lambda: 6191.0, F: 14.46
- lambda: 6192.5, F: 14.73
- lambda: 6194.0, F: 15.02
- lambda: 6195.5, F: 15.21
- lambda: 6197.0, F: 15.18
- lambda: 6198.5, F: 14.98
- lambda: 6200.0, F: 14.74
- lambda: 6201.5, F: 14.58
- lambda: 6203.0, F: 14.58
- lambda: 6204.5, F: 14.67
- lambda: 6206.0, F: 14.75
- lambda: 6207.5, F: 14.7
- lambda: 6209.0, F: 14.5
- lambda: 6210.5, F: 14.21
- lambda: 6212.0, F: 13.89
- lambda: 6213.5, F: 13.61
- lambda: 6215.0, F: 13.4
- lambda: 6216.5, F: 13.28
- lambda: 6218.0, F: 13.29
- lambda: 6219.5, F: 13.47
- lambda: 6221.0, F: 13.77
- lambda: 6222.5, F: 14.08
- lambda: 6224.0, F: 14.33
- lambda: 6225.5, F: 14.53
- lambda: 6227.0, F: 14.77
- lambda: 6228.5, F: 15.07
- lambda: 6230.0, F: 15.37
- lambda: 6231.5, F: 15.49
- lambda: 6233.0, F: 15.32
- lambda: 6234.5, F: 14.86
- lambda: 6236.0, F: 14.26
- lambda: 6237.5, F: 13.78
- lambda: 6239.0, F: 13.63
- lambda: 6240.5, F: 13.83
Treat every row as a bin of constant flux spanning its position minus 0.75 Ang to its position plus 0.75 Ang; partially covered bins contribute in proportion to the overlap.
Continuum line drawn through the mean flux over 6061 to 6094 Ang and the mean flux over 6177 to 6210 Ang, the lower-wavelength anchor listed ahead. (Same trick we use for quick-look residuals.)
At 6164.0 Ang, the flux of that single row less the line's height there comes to 0.8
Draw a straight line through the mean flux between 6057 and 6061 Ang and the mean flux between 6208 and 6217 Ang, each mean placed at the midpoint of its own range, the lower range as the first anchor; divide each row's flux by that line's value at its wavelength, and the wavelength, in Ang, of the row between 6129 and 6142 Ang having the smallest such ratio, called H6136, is 6141.5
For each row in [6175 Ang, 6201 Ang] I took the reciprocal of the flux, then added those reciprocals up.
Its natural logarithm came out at 0.149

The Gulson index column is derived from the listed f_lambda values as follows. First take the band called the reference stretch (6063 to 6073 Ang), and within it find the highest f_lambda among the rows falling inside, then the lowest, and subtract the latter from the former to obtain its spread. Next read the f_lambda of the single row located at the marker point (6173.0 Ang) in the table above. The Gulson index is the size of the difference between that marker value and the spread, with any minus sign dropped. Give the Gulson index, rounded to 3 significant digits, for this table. 13.6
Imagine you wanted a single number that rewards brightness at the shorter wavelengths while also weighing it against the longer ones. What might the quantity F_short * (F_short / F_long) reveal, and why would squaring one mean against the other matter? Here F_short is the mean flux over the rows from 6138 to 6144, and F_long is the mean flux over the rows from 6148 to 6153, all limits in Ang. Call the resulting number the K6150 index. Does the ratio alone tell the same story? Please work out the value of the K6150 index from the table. 14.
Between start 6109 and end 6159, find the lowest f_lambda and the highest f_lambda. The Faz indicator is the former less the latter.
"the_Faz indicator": -1.34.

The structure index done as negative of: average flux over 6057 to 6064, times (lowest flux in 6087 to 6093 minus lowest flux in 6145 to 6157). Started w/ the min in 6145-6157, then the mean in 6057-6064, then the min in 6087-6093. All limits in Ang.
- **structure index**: -22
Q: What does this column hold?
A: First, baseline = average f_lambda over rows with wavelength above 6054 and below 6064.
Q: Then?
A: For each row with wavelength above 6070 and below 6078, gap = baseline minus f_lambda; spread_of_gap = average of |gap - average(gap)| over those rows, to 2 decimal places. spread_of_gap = 0.24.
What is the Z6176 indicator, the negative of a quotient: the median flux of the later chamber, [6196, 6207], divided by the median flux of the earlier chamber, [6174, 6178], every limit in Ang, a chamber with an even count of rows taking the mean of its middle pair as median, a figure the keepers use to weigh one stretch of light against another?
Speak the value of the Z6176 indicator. -0.992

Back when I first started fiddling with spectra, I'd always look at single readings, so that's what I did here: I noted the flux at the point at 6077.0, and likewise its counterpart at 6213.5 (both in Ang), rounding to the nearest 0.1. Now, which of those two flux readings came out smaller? 13.6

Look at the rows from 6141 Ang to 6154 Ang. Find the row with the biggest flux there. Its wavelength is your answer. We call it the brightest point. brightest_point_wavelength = 6153.5 Ang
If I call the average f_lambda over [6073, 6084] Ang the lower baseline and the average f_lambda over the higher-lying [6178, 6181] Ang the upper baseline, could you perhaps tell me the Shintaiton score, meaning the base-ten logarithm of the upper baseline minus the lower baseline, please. -0.54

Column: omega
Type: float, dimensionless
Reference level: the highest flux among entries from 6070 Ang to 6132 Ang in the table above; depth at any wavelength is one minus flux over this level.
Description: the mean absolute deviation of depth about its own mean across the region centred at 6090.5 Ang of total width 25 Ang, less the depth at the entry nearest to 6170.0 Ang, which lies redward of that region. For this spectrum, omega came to -0.025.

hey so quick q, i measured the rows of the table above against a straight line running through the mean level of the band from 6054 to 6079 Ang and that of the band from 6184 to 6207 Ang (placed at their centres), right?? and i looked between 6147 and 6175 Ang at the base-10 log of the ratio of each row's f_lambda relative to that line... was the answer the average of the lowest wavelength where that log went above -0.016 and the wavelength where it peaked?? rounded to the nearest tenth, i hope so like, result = 6156.5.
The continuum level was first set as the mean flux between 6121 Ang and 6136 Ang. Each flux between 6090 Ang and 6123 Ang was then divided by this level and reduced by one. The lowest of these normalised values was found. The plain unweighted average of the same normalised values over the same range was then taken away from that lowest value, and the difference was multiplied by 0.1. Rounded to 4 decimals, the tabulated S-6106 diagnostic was -0.0035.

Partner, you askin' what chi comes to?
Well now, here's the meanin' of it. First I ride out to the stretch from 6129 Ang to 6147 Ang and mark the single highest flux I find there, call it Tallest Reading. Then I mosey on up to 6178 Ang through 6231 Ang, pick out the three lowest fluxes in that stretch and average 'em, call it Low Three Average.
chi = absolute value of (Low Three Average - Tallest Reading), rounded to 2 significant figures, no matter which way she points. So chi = 1.8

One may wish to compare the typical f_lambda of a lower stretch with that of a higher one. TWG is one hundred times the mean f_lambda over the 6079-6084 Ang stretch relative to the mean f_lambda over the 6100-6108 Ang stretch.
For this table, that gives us 99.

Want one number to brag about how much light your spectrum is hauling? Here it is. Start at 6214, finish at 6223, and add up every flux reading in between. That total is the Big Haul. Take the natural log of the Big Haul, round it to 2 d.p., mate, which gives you 4.40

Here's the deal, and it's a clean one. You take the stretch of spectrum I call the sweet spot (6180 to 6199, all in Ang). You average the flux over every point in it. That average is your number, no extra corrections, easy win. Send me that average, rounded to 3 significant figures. 14.6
